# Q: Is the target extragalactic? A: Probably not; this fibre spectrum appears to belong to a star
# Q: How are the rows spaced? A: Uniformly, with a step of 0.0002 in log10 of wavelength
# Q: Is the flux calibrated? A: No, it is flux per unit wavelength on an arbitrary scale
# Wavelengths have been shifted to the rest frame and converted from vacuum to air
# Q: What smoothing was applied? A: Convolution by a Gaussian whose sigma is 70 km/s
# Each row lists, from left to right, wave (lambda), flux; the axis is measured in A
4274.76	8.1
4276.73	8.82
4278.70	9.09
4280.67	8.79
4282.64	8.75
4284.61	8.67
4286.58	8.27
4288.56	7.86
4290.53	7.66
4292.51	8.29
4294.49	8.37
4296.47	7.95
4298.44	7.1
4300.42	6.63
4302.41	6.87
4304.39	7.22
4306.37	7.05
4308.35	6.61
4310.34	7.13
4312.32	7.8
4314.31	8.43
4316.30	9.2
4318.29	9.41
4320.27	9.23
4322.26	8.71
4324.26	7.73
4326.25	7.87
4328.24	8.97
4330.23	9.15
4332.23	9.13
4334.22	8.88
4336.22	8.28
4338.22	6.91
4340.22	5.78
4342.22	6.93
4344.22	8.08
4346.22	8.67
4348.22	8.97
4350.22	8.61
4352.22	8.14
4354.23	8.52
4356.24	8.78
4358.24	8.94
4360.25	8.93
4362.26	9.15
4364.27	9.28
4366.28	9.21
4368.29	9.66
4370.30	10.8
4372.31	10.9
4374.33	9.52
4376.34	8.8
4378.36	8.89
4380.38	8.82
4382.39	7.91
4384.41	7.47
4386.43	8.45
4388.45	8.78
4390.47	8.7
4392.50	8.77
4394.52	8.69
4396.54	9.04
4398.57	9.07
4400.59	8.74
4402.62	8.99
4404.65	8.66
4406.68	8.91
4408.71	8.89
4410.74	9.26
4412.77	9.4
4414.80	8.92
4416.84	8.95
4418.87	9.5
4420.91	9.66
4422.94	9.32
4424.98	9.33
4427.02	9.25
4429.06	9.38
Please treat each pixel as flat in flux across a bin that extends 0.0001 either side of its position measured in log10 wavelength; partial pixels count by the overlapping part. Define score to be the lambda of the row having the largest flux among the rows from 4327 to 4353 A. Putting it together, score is 4330.23 A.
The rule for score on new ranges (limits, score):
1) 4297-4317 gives 4316.30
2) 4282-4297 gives 4282.64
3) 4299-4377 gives 4372.31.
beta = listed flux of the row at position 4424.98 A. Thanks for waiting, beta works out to 9.33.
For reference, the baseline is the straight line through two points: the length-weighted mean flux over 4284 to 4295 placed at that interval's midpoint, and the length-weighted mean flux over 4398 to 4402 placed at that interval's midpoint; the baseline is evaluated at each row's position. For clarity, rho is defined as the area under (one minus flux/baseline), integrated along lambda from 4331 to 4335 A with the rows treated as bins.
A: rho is -0.27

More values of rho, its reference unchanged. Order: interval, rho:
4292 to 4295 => -0.05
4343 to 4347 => 0.12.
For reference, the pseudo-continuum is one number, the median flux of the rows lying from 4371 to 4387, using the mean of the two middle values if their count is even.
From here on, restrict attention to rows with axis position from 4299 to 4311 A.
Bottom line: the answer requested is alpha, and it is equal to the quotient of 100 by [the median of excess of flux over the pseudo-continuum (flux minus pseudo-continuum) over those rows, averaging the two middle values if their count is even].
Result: -54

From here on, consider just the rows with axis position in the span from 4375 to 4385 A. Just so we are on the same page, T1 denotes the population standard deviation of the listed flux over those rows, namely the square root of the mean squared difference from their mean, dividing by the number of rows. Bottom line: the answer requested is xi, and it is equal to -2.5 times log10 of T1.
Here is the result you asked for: 0.59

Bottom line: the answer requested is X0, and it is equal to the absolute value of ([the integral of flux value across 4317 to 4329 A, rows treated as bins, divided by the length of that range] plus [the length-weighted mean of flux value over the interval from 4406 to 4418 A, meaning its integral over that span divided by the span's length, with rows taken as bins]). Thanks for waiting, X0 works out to 17.7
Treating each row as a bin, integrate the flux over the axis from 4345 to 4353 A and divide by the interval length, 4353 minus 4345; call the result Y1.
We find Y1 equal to 8.6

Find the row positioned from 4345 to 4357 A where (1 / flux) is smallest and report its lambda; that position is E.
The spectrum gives 4348.22 A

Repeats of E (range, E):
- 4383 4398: 4396.54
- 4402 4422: 4420.91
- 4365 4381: 4372.31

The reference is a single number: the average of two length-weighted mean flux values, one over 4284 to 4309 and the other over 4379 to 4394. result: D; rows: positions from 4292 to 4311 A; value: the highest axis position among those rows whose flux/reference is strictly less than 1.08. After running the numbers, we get 4310.34 A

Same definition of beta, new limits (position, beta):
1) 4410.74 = 9.26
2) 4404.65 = 8.66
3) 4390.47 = 8.7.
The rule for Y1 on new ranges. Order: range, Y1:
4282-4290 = 8.3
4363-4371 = 9.7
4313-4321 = 9.0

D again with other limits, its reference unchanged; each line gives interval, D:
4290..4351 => 4350.22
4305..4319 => 4314.31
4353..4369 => 4354.23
